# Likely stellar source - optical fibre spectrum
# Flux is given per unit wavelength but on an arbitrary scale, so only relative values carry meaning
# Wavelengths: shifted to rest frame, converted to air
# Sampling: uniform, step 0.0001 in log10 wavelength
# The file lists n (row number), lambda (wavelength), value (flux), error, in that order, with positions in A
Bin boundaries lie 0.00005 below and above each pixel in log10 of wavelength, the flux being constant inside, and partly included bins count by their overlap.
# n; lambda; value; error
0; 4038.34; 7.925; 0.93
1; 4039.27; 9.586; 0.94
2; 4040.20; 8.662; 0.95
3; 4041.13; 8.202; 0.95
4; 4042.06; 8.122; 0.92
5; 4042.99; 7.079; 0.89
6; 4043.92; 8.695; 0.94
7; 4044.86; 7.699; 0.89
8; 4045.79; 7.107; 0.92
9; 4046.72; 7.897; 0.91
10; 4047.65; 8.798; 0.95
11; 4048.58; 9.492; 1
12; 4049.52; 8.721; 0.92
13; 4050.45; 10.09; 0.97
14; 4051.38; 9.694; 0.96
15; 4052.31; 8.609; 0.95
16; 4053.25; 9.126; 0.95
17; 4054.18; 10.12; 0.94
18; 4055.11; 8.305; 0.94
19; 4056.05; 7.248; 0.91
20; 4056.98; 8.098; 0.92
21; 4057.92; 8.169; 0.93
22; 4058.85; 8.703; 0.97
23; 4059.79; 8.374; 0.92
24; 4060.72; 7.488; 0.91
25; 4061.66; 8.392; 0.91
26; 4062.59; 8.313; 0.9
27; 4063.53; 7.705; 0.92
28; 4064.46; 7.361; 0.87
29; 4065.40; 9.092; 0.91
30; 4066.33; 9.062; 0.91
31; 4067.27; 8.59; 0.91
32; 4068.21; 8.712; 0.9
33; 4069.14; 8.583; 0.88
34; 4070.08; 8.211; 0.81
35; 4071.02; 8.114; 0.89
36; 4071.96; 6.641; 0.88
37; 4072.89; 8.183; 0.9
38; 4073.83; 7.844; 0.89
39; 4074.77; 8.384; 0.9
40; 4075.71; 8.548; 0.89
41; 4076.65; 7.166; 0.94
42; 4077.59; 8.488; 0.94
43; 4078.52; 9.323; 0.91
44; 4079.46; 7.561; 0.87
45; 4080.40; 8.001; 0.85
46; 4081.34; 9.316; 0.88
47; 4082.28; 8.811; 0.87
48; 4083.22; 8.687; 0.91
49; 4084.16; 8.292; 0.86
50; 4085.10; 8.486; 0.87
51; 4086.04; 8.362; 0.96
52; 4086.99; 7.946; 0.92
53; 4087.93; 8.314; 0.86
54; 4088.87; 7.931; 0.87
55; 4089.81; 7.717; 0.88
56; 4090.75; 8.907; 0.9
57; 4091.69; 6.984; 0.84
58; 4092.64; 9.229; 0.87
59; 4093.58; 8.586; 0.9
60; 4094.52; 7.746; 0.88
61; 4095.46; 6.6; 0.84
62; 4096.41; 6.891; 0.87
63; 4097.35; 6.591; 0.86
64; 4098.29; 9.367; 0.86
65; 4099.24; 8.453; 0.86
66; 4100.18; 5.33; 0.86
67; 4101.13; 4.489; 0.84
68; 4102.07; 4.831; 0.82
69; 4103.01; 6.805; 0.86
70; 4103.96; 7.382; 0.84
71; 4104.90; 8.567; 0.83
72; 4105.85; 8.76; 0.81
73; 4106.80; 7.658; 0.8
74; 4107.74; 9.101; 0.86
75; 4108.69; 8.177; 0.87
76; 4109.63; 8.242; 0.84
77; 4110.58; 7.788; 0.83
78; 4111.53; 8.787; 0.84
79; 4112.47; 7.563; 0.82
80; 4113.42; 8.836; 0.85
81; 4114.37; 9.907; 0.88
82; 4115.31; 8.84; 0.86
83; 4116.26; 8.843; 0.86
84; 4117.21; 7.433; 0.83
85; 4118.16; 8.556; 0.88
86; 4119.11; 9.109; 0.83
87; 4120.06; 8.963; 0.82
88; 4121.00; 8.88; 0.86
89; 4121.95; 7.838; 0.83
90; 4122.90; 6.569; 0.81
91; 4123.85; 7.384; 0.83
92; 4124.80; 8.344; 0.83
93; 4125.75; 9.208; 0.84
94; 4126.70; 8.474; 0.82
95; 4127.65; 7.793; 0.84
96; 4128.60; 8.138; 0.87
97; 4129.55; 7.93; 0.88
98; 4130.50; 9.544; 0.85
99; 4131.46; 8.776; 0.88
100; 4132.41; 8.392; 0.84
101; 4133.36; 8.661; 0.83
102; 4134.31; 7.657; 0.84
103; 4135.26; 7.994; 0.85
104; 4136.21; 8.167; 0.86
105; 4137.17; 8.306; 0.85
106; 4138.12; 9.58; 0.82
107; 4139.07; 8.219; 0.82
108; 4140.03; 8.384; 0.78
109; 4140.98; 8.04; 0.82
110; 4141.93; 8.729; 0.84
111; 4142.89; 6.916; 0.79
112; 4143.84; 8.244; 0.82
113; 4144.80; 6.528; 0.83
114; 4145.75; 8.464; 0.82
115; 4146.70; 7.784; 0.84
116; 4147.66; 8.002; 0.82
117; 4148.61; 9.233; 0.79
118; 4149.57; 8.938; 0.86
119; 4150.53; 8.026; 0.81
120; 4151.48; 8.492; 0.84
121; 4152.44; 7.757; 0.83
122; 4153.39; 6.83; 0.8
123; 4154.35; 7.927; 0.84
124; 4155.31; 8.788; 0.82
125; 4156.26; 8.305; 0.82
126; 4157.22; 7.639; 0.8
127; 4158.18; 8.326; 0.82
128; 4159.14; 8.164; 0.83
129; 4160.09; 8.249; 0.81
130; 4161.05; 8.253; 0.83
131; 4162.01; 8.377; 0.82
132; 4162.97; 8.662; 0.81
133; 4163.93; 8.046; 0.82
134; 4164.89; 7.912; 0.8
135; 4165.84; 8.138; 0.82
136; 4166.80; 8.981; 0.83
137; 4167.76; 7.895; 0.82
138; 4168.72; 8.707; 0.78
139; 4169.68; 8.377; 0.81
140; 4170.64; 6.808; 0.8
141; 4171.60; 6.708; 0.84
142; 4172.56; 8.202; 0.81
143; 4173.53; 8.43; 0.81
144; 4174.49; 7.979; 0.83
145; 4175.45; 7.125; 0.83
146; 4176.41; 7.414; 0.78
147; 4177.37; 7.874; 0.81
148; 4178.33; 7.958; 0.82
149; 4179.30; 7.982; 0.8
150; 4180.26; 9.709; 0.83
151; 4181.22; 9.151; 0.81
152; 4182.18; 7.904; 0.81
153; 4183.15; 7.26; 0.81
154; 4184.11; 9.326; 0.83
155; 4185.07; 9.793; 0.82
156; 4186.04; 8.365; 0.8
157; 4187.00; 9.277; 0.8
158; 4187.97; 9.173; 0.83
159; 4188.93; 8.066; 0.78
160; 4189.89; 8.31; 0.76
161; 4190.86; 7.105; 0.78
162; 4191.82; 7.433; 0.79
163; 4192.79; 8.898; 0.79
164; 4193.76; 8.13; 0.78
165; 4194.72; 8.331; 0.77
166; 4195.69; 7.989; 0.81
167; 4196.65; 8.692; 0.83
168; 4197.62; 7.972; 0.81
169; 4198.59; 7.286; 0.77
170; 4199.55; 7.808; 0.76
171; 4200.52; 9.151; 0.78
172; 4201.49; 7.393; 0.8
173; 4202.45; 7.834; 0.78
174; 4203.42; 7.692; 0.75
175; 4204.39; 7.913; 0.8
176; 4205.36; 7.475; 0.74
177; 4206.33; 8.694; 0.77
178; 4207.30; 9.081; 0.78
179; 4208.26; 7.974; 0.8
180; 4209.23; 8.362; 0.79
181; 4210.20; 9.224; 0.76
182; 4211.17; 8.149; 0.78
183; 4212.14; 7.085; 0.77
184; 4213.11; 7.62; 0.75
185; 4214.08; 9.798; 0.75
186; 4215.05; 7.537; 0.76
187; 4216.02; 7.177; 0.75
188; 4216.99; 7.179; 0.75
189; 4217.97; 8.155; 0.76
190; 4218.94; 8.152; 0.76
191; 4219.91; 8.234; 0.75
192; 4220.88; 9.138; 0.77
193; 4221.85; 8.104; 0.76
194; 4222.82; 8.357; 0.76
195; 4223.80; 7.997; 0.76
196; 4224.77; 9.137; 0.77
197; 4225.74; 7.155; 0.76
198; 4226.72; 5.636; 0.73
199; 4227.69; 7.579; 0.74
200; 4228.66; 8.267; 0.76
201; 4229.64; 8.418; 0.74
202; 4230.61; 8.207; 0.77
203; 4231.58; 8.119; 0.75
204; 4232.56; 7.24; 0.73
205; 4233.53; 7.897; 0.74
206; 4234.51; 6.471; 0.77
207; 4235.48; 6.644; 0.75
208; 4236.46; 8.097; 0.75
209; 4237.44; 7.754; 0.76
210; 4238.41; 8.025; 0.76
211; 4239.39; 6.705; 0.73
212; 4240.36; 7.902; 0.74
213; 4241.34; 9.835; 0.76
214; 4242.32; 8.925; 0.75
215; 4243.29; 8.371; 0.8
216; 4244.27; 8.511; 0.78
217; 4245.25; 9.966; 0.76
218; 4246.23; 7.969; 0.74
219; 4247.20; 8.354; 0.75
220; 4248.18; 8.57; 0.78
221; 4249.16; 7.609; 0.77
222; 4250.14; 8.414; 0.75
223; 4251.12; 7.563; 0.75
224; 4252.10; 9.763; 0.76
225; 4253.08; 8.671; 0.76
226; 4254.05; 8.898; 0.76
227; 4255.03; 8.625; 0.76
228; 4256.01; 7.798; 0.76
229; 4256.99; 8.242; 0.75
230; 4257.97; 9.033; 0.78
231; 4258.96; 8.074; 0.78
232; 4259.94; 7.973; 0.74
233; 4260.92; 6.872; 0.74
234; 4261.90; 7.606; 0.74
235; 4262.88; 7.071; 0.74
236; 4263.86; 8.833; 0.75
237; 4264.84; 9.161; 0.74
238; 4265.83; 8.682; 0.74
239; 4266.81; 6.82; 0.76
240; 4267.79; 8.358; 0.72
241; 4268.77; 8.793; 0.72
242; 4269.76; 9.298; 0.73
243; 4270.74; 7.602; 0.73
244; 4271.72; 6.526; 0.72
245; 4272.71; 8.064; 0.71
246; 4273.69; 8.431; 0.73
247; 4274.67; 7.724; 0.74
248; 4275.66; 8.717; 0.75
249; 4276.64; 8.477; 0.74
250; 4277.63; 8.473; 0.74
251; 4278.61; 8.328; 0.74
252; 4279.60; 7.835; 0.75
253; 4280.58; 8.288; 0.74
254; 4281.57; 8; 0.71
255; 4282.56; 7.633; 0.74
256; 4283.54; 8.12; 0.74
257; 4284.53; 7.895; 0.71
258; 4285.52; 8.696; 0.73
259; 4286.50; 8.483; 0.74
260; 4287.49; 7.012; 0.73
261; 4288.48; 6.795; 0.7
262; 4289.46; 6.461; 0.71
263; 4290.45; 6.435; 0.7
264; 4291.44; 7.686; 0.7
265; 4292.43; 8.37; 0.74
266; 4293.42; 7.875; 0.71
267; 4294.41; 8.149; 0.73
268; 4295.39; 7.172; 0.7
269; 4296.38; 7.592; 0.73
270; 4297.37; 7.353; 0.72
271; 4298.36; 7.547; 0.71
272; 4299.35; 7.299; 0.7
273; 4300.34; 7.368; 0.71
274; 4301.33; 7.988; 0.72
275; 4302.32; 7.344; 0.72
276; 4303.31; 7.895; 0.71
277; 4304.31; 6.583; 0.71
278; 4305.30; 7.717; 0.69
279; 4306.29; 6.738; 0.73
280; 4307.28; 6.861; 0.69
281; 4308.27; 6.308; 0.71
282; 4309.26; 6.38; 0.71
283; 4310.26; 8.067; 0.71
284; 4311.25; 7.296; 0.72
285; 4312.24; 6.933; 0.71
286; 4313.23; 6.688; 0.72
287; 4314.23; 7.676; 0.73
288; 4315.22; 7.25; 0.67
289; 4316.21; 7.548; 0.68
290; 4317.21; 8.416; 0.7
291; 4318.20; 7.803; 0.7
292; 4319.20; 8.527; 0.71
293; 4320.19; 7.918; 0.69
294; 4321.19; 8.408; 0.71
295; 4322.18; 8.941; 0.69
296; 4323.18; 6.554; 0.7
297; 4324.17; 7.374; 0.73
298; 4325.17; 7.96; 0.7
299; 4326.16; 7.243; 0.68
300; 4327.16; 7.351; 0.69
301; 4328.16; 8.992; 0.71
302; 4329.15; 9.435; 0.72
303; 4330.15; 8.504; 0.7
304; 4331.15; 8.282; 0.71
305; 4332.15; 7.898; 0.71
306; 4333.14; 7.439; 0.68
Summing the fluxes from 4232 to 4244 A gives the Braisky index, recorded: 94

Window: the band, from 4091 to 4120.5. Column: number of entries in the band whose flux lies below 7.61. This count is 11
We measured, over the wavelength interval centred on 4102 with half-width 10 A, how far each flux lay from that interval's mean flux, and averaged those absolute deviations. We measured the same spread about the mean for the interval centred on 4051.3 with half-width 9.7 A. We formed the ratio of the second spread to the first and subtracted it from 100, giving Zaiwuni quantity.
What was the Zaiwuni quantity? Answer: 99.4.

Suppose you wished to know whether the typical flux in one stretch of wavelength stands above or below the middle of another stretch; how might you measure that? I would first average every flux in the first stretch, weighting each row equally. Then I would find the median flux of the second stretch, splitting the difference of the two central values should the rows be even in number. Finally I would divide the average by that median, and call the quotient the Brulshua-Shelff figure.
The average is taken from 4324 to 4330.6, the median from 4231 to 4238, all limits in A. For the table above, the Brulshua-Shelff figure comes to 1.05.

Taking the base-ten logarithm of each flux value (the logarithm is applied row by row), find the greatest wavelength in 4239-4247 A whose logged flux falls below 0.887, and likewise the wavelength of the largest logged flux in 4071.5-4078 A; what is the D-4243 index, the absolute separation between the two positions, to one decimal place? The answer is 163.7 A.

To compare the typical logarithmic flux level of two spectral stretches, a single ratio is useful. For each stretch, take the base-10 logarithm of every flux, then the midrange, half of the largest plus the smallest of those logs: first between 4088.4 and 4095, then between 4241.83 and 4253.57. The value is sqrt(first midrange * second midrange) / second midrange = 0.98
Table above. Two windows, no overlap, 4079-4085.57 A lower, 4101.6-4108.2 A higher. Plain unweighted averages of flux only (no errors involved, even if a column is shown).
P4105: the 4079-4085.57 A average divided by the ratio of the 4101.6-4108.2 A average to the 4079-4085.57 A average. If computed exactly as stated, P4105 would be 9.4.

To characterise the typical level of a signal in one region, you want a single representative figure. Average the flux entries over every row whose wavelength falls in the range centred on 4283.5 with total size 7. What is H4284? 8.16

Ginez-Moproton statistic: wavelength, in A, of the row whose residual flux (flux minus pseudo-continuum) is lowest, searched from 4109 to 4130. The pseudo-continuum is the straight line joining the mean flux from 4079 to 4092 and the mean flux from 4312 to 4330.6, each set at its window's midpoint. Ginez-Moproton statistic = 4122.90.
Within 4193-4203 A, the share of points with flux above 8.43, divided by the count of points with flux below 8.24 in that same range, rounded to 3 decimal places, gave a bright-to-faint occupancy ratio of 0.029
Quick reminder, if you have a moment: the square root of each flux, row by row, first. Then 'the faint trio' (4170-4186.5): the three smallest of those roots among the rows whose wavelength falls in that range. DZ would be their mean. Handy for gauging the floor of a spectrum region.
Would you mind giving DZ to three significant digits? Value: 2.62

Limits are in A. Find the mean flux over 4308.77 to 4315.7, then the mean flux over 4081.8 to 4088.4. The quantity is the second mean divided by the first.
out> 1.17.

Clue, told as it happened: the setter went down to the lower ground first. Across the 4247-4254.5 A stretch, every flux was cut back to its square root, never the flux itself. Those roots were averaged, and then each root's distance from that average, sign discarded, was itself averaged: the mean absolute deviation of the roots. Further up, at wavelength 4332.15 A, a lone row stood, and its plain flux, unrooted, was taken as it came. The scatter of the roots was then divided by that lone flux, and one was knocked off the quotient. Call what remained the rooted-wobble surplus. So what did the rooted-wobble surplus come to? -0.989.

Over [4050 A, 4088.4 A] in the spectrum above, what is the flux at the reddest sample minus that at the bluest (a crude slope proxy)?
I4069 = -1.8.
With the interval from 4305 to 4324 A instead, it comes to -1.2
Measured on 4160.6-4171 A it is -1.4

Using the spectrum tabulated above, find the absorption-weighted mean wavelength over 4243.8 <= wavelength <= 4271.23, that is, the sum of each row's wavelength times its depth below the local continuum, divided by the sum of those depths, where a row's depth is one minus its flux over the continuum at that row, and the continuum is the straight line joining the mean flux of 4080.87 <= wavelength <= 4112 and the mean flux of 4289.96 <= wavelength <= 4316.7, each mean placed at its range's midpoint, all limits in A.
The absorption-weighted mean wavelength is 4256.4 A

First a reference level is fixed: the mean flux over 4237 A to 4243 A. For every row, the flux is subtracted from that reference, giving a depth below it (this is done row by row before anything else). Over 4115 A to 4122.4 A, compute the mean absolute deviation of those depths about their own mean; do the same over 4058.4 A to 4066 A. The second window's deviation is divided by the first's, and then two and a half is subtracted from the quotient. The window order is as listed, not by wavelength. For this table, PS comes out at -1.43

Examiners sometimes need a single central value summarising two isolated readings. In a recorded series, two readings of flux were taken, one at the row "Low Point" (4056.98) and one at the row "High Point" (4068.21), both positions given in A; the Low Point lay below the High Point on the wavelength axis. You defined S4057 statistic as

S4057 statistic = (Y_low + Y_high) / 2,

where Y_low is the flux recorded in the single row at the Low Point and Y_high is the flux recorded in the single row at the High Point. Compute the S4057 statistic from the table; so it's 8.4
